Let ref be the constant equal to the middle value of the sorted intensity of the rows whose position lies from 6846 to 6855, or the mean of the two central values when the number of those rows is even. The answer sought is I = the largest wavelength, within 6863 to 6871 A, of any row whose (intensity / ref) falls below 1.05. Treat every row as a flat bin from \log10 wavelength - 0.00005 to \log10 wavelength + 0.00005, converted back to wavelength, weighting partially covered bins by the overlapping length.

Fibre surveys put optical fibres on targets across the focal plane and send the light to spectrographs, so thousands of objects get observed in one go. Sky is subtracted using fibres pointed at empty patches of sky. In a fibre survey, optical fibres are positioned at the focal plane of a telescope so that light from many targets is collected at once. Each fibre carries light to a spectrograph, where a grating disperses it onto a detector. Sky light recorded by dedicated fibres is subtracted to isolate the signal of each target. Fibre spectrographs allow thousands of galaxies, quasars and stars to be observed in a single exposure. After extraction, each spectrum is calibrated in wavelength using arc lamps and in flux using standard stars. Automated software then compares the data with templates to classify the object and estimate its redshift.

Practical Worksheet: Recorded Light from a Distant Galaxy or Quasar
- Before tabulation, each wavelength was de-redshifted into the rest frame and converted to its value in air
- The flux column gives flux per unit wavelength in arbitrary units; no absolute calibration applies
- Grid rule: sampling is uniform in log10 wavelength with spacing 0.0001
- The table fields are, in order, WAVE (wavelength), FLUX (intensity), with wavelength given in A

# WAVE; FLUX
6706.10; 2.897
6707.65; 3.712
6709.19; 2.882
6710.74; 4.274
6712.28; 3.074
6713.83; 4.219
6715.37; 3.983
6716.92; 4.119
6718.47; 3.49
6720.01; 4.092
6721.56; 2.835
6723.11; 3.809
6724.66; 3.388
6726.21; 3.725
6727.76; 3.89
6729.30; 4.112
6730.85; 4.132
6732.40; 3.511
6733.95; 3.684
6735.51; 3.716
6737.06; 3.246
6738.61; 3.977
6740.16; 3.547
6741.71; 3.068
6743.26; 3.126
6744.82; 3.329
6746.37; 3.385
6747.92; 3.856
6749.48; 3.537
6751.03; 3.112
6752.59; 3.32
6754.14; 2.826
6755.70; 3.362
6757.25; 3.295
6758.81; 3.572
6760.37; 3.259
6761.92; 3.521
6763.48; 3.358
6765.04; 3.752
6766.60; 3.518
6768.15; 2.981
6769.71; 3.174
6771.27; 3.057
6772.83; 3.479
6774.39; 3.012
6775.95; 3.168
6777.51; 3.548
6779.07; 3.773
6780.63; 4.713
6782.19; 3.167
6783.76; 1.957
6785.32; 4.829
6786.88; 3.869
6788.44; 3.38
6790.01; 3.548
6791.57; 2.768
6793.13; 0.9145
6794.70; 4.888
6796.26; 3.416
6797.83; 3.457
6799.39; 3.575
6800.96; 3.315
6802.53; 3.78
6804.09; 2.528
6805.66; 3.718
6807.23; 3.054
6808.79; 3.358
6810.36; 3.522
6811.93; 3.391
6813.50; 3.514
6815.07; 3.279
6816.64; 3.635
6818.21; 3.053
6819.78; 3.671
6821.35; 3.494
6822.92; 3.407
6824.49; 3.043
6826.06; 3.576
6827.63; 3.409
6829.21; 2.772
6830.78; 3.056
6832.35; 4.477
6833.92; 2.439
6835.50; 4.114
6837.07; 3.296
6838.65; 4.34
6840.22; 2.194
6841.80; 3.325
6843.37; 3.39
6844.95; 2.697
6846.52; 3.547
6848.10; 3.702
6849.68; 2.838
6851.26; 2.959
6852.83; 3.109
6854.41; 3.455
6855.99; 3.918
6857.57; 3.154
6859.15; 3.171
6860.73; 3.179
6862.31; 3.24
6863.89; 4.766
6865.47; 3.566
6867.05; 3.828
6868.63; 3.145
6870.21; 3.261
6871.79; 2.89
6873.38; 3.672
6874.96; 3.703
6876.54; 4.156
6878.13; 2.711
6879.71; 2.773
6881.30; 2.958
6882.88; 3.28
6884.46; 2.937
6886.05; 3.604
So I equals 6870.21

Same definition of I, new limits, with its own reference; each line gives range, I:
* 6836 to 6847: 6844.95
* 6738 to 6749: 6746.37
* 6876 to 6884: 6882.88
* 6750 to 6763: 6760.37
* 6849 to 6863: 6862.31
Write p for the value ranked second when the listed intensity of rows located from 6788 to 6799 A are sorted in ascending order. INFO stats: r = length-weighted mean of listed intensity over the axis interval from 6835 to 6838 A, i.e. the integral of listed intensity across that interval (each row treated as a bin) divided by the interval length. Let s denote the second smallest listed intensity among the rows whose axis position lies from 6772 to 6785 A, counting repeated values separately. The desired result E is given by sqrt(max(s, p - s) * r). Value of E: 3.34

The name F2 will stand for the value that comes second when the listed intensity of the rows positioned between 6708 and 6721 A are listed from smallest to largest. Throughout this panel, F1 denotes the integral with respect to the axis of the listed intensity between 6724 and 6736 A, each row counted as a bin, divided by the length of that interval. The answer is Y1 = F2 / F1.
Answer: 0.81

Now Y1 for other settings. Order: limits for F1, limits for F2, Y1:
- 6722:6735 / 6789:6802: 0.74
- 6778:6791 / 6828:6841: 0.67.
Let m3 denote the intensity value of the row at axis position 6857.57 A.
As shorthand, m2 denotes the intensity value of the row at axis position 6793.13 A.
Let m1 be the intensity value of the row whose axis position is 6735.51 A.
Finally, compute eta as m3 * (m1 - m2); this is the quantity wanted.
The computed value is 8.8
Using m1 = 3.716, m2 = 0.9145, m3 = 3.154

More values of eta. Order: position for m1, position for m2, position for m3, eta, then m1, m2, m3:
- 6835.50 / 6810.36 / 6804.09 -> 1.5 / 4.114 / 3.522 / 2.528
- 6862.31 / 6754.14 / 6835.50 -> 1.7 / 3.24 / 2.826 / 4.114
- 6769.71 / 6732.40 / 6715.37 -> -1.3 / 3.174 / 3.511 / 3.983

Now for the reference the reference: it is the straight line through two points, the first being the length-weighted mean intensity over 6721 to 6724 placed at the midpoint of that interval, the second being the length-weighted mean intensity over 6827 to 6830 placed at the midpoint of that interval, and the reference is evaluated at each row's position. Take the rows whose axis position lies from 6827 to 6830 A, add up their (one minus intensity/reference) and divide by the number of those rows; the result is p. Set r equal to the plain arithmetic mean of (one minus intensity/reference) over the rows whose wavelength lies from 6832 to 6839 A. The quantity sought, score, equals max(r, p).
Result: -0.01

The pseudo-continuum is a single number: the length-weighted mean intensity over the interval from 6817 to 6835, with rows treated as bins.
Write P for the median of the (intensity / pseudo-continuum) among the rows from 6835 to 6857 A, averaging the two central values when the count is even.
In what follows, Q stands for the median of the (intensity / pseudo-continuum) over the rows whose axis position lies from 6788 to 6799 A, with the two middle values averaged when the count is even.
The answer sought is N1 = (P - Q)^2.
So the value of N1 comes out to 0.0003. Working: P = 1.01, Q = 1.03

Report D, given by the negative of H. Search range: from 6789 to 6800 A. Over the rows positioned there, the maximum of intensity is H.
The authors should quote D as -4.9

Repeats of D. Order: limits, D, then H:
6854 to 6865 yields -4.8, 4.766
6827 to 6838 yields -4.5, 4.477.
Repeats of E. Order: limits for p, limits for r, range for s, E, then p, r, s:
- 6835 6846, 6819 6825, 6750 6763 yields 3.26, 2.697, 3.42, 3.112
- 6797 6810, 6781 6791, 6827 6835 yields 3.11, 3.054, 3.49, 2.772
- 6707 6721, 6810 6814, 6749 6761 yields 3.28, 3.074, 3.47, 3.112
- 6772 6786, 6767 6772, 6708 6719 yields 3.09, 3.012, 3.11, 3.074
